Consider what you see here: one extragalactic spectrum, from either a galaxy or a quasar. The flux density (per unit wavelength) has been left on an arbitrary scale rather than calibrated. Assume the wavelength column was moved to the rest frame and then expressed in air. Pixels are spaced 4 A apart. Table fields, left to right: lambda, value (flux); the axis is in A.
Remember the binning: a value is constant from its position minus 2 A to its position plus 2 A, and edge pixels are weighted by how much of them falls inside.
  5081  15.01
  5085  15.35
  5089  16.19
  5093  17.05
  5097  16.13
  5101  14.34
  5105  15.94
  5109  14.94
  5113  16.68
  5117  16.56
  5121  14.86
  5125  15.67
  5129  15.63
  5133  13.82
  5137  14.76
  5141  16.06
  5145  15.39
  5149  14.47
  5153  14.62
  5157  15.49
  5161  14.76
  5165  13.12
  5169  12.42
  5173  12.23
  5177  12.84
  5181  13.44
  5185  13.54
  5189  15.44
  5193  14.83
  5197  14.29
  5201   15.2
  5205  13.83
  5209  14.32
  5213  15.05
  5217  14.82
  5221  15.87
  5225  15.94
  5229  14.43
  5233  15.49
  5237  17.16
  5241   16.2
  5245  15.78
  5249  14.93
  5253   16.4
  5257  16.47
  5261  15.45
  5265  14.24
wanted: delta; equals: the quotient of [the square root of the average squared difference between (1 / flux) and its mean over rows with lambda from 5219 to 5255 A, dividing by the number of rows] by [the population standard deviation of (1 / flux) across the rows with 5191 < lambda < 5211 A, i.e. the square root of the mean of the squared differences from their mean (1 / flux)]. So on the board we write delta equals 1.4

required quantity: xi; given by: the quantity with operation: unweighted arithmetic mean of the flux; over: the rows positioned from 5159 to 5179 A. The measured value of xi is 13.1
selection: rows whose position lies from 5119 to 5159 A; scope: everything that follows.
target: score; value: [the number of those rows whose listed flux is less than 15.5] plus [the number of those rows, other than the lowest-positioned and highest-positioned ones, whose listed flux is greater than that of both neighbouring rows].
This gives 9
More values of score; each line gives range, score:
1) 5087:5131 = 7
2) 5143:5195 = 15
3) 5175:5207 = 10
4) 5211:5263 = 9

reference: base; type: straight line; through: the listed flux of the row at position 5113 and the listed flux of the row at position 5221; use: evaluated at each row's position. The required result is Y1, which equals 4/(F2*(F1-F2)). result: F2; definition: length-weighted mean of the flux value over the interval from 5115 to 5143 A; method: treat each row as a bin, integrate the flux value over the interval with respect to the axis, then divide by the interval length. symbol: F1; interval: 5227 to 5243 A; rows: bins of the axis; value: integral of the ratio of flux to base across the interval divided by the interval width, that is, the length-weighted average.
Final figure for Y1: -0.0182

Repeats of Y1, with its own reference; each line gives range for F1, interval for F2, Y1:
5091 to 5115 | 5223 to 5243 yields -0.0169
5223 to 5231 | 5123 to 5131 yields -0.0174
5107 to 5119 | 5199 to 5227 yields -0.0190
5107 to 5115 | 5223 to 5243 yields -0.0169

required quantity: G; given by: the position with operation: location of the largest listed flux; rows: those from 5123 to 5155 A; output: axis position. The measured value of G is 5141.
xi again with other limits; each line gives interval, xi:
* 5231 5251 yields 15.9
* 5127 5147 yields 15.1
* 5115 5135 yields 15.3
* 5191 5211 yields 14.5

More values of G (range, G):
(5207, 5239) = 5237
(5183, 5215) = 5189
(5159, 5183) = 5161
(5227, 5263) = 5237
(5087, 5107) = 5093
